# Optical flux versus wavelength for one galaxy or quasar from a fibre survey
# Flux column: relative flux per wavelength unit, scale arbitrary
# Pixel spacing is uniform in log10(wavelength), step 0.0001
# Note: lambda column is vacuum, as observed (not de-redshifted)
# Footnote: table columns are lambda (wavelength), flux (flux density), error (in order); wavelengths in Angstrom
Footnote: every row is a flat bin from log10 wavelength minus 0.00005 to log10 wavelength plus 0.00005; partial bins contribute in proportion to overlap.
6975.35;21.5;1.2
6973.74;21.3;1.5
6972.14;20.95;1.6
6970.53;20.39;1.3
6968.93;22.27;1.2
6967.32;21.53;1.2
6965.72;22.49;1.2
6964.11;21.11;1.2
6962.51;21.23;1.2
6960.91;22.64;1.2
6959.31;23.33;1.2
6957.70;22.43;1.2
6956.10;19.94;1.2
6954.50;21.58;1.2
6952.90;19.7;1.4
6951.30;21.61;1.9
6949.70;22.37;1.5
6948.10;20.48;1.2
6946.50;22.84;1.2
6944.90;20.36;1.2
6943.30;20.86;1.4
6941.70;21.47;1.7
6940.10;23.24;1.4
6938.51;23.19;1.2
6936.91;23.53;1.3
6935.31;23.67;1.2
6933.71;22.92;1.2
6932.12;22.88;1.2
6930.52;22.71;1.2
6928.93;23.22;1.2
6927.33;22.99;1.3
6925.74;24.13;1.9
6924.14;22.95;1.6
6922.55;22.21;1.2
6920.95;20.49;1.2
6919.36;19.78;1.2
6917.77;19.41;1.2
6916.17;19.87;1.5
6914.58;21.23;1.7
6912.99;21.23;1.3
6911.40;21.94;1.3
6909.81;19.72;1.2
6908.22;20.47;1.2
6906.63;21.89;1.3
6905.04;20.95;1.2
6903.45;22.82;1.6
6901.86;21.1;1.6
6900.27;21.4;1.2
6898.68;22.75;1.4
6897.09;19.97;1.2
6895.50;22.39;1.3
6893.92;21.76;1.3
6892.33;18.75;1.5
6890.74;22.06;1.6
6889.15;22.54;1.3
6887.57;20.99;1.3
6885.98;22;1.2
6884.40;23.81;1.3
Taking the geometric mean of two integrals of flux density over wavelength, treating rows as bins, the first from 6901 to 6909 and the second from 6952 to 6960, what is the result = 171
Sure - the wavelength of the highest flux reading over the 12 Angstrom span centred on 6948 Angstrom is 6946.50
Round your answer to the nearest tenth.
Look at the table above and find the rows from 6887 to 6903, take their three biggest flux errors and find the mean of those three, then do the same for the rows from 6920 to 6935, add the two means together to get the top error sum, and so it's 3.2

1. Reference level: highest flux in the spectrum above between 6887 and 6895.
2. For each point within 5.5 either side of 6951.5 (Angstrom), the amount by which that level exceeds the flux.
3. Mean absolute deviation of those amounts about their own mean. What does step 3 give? 1.0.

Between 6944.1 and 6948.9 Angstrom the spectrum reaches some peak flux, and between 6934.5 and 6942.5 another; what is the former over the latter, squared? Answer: 0.93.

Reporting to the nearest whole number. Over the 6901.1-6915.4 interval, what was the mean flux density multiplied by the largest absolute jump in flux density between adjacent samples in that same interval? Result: 47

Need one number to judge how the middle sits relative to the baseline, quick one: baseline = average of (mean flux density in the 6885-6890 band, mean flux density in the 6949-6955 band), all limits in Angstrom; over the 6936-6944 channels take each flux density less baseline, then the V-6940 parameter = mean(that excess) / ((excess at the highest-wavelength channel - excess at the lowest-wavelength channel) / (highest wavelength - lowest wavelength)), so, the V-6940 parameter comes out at -2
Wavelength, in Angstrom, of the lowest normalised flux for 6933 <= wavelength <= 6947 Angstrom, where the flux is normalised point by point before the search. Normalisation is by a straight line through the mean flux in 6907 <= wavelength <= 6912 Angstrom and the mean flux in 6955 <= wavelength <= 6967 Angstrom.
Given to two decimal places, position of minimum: 6944.90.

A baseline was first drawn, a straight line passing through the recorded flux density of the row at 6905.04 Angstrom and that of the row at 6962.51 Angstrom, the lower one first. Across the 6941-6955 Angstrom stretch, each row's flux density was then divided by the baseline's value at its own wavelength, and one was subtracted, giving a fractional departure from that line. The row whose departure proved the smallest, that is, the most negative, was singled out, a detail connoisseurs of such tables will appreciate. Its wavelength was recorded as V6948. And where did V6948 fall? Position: 6952.90 Angstrom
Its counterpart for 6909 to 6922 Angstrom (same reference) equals 6917.77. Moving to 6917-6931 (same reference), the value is 6917.77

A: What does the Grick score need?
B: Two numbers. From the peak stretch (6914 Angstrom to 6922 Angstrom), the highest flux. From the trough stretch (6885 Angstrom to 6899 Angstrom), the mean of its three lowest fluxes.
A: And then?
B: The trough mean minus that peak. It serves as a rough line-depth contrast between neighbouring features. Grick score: -1.3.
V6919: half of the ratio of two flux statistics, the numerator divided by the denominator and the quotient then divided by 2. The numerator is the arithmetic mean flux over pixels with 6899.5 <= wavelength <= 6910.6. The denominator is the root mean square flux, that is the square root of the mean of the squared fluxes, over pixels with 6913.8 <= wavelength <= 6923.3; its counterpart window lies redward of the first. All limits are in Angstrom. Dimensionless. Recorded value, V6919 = 0.516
